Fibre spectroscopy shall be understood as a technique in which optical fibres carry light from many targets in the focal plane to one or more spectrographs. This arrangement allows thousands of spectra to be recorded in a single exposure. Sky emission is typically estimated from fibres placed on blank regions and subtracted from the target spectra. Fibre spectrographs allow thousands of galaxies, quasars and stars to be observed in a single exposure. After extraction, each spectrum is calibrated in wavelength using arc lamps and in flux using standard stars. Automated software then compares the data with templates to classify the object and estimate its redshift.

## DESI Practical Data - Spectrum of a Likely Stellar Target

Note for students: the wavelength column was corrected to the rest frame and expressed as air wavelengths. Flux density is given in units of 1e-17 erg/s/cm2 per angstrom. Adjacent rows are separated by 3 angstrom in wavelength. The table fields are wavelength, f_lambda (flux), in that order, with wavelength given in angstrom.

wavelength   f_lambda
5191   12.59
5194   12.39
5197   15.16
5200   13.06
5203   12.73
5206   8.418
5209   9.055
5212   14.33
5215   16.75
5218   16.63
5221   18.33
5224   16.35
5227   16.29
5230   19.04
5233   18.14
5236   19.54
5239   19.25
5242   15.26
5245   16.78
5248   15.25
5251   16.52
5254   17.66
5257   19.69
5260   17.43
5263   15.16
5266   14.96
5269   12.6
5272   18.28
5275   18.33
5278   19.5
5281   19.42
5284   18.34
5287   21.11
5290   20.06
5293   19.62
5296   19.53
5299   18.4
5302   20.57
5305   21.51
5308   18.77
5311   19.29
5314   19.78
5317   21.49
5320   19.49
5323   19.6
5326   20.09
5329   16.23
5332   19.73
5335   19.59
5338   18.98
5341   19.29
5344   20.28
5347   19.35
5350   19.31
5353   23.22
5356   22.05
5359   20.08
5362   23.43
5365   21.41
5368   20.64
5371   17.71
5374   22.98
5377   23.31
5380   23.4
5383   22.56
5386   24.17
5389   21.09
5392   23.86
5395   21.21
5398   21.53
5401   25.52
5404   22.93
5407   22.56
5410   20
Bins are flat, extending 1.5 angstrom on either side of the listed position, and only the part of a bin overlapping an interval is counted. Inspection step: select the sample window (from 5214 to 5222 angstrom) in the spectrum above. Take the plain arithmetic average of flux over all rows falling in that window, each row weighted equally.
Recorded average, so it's 17.2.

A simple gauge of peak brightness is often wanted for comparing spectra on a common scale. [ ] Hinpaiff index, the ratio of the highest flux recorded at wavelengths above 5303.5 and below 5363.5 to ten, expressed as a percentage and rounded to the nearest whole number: 234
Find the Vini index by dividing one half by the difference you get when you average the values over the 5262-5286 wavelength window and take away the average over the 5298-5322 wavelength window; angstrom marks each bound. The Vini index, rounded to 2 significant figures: -0.18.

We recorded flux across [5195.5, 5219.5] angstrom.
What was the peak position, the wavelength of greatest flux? 5215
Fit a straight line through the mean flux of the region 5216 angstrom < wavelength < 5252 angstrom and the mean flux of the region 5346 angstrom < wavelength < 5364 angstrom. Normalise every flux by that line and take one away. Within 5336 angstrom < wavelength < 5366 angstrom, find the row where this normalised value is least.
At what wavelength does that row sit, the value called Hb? 5350 angstrom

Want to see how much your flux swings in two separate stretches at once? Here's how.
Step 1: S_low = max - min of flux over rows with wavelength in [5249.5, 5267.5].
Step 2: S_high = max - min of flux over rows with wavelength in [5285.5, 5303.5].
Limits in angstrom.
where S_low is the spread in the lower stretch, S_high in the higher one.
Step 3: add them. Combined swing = 7.4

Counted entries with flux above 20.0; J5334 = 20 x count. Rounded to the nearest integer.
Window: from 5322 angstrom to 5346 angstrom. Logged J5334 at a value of 40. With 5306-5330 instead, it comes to 40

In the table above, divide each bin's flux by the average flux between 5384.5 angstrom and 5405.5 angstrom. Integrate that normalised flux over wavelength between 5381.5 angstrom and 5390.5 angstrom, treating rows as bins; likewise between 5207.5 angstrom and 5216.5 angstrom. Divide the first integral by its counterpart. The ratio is 1.7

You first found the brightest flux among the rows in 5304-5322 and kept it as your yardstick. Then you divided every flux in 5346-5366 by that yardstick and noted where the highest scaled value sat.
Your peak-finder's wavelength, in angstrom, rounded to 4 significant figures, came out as 5362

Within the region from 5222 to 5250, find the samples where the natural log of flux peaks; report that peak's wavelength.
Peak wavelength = 5236 angstrom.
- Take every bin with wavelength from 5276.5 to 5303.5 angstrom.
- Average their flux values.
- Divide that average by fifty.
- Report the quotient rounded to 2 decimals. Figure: 0.39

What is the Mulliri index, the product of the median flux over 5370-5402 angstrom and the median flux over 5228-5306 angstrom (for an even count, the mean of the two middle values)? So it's 422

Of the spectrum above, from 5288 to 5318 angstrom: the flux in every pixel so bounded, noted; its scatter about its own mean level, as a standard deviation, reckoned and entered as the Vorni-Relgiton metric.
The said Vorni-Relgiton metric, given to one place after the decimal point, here 1.0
